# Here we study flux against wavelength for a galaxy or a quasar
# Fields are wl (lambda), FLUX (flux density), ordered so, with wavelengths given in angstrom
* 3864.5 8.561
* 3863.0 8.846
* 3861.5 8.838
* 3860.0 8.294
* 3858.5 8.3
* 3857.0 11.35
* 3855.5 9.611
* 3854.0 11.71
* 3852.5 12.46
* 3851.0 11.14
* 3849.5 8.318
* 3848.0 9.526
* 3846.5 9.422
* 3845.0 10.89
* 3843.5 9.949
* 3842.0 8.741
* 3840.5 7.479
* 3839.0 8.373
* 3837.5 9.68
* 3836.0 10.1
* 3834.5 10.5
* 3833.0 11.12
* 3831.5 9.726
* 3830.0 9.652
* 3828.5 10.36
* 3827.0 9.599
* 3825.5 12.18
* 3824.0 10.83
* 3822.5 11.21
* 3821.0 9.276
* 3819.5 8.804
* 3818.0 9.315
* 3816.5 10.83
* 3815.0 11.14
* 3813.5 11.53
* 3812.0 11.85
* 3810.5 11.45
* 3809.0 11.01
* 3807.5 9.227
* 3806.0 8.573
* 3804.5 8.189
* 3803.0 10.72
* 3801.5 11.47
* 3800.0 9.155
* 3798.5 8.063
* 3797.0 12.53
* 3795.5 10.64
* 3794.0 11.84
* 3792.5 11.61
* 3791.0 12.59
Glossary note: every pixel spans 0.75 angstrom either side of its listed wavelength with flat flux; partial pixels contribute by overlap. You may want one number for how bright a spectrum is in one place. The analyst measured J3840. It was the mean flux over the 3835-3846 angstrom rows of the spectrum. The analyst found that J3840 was 9.3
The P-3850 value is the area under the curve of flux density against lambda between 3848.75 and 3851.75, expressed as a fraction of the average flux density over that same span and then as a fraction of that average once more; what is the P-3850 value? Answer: 0.308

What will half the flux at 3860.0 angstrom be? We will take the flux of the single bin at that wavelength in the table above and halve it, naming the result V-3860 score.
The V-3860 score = 4.1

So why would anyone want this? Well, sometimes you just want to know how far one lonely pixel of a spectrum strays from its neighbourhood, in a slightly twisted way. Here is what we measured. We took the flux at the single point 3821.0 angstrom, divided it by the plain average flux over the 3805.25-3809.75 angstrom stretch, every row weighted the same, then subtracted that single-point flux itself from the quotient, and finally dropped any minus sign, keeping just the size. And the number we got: 8.3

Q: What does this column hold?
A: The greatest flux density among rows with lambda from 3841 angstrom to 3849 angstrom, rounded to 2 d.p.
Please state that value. 10.89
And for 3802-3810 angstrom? 11.01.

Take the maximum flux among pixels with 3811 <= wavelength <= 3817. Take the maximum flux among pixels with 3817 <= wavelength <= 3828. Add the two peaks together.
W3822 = 24.0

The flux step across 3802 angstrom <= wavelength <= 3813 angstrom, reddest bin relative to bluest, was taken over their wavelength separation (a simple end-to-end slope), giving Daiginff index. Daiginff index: 0.1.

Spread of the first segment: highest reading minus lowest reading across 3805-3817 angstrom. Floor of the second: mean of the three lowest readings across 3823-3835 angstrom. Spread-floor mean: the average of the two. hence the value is 6.5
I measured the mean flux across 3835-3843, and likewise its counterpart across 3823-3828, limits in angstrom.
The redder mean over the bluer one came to 0.82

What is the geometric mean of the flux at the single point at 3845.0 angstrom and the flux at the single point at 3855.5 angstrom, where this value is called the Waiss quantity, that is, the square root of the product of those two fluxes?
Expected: 10.2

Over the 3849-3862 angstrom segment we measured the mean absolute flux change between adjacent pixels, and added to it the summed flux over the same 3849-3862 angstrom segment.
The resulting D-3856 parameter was 91.6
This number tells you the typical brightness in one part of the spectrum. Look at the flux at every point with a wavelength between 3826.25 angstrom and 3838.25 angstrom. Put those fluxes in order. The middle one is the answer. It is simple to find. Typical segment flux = 9.9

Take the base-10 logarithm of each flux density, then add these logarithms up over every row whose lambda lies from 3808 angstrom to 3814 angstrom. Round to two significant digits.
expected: 4.2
